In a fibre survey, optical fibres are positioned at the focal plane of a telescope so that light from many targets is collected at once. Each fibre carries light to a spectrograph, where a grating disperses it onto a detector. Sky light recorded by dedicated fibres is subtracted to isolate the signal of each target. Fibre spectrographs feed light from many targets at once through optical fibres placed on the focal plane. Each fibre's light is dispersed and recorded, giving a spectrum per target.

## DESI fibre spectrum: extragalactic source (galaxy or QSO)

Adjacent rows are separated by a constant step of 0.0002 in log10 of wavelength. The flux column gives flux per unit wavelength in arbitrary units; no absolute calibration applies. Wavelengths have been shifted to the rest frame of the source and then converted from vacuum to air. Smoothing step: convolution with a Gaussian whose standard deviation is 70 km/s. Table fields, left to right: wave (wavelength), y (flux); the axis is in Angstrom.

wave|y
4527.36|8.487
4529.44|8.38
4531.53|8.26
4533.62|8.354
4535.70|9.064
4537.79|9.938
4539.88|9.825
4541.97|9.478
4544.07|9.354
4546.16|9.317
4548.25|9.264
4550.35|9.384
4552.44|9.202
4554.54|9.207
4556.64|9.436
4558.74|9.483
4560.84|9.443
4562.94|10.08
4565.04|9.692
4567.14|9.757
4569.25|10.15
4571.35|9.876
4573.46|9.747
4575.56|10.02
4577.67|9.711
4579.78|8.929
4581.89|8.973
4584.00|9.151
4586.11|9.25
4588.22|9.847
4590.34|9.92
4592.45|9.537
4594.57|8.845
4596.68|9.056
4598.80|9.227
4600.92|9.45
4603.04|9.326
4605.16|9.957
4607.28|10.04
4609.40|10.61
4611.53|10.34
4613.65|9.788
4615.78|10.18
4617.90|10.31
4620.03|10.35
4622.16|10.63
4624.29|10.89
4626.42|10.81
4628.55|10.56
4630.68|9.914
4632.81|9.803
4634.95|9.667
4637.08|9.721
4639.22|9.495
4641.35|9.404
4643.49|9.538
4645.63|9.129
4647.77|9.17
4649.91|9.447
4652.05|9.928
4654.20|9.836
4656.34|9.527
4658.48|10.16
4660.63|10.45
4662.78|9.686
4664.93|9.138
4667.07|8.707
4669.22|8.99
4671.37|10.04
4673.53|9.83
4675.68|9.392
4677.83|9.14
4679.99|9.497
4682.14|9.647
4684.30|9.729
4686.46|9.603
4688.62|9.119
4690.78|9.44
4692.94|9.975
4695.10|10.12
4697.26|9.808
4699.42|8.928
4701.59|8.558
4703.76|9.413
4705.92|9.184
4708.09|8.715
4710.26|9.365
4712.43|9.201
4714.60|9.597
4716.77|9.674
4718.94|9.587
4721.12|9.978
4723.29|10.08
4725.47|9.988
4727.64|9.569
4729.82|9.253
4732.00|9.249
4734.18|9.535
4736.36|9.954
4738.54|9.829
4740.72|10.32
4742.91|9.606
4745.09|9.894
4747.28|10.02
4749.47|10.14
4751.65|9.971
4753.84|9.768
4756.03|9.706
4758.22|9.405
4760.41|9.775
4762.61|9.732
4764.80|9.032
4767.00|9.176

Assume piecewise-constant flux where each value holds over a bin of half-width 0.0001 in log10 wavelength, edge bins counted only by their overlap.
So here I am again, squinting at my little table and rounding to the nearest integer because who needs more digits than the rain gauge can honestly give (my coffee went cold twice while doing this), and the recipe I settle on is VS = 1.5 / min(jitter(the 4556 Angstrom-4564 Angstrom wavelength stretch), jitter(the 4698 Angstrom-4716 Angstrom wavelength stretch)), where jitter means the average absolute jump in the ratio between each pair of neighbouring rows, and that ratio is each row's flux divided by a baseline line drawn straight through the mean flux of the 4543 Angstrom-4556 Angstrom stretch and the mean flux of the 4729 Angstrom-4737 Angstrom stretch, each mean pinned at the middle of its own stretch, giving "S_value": 58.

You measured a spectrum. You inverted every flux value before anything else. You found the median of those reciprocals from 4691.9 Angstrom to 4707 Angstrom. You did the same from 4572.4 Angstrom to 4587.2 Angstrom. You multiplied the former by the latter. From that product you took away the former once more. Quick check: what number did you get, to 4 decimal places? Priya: -0.0948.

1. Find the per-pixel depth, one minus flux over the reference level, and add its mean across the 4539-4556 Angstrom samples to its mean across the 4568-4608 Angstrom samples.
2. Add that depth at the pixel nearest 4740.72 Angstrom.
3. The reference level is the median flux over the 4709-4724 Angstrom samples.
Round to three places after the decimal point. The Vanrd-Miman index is -0.045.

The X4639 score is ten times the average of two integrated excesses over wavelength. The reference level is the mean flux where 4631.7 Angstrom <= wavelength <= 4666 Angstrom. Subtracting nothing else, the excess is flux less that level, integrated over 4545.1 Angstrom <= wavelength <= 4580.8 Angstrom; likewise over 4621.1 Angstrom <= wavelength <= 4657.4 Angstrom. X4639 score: 29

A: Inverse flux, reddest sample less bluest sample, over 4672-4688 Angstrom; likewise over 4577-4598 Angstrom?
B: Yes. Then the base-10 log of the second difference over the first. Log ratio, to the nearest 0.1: 0.5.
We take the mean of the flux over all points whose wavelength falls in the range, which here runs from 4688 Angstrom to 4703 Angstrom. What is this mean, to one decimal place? 9.4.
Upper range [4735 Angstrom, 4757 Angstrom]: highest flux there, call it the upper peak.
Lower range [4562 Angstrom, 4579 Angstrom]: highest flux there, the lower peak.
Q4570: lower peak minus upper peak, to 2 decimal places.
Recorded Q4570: -0.17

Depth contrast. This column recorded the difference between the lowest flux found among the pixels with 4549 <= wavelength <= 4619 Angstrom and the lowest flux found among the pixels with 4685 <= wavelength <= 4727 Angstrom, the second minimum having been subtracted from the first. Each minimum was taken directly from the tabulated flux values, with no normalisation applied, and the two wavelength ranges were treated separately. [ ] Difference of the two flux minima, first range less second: 0.3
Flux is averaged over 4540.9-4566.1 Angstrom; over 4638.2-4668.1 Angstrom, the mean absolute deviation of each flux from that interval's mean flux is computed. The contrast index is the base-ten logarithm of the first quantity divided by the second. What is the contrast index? 1.45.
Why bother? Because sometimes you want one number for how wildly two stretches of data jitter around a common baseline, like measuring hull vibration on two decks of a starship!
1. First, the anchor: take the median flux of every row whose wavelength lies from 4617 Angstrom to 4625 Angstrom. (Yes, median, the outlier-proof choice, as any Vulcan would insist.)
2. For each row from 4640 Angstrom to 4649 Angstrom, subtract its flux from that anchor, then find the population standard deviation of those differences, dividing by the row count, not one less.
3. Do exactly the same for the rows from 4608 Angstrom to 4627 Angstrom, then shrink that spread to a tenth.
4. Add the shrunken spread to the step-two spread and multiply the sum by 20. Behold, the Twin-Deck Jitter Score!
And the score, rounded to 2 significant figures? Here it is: 4.0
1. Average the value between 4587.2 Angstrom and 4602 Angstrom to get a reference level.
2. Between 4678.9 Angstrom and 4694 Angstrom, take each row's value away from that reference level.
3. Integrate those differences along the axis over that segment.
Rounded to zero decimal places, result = -2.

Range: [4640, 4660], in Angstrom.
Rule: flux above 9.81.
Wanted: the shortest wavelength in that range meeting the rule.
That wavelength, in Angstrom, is 4652.05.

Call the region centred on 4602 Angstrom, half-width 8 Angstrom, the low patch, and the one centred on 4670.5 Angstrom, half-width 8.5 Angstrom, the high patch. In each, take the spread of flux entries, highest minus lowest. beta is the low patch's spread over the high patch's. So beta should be 1.32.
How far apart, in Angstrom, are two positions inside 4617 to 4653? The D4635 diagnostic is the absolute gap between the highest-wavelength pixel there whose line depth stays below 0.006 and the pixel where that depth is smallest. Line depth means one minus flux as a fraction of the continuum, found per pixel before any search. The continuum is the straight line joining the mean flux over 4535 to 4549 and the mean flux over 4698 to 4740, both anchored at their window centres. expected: 27.8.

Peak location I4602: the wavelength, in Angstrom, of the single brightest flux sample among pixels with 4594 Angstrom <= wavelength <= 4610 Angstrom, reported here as 4609.40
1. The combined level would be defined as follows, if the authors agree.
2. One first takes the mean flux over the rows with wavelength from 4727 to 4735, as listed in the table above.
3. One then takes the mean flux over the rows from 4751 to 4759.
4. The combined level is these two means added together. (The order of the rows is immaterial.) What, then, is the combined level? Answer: 19.1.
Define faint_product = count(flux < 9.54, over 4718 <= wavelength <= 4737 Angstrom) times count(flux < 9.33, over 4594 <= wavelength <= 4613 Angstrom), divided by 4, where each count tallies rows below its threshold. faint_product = 3.0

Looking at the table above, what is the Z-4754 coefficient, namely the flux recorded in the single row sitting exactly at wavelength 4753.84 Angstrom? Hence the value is 9.768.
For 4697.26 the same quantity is 9.808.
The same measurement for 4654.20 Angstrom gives 9.836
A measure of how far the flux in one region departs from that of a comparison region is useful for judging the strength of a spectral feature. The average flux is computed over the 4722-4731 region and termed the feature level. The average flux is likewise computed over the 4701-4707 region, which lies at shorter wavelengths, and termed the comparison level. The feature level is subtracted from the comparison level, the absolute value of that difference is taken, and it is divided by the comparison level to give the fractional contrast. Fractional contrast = 0.07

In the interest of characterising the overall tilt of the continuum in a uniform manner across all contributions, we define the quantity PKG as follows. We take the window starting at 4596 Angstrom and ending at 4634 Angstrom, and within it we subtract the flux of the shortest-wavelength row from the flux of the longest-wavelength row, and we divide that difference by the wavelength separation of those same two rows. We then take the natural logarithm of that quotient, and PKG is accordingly -3.88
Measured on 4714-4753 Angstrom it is -4.60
